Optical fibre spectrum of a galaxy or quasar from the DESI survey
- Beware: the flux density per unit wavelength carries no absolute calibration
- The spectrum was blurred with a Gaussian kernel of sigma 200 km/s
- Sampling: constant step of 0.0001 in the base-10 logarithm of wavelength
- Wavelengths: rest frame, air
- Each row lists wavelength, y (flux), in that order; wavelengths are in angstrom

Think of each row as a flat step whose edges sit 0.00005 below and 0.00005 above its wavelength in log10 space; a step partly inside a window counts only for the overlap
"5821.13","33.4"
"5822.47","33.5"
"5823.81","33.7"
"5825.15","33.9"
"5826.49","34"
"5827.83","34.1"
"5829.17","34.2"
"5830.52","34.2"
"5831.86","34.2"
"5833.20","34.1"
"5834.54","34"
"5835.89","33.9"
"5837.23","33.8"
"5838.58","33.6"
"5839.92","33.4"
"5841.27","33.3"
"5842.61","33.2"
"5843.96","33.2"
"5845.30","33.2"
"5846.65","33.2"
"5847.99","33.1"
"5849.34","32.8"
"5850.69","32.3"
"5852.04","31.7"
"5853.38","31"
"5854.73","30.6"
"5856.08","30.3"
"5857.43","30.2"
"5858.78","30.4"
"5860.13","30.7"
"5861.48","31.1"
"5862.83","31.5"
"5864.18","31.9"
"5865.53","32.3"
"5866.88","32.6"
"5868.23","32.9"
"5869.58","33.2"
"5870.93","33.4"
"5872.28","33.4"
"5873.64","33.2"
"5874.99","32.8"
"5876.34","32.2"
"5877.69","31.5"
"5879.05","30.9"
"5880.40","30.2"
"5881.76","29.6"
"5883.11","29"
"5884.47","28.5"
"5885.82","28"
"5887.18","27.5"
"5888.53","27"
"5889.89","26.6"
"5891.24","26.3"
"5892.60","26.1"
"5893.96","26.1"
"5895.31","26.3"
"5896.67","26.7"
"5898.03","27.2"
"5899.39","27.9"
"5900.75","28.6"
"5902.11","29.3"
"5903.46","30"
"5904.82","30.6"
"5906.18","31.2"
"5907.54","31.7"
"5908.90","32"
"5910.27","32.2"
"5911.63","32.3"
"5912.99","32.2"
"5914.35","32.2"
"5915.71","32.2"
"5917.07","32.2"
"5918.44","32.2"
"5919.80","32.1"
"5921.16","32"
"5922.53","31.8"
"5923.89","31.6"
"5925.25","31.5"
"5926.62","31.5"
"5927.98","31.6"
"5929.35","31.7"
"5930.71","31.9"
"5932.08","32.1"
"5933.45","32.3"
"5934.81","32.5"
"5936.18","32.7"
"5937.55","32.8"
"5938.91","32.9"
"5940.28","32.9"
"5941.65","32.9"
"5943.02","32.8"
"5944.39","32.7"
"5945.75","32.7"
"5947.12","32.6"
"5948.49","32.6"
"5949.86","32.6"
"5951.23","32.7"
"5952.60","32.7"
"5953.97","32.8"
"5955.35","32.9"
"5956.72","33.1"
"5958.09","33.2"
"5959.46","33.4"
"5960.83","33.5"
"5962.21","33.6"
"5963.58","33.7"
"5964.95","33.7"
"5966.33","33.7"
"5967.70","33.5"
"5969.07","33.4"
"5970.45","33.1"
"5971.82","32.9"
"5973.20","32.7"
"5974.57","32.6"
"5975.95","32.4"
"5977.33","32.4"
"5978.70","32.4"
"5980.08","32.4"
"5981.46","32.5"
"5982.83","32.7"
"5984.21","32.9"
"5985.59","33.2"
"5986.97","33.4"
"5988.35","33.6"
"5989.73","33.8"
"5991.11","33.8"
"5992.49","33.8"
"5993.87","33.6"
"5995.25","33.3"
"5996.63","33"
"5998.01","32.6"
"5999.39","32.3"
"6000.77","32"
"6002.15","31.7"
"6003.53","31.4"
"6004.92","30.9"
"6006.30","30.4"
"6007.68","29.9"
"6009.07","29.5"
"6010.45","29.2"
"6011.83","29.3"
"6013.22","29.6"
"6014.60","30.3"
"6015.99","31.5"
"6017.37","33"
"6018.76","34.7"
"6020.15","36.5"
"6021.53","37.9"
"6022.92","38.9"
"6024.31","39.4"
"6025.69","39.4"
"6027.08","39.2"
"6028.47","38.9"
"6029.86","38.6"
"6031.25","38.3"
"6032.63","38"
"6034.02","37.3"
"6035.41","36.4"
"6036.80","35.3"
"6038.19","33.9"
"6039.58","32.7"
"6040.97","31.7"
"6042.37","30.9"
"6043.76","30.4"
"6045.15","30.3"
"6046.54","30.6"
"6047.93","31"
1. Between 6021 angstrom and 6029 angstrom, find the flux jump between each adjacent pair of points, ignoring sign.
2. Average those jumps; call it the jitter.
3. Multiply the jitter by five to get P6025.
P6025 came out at 2.0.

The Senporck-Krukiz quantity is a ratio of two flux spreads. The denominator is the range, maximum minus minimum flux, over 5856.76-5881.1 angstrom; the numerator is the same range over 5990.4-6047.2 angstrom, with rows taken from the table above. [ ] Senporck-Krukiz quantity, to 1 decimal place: 3.2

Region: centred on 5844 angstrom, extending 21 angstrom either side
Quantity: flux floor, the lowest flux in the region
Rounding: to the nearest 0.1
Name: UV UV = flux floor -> 30.2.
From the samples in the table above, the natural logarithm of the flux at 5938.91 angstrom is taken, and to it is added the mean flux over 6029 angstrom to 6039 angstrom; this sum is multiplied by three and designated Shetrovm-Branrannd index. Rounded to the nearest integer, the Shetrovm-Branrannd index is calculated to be 121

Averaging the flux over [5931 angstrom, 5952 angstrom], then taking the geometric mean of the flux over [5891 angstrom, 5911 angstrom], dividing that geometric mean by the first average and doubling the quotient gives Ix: 1.76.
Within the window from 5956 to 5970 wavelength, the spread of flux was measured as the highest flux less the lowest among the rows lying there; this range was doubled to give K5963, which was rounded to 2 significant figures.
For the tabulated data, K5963 1.2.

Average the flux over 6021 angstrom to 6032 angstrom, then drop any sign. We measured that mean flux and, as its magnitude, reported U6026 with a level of 38.8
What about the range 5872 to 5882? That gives 31.7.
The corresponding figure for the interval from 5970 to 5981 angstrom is 32.6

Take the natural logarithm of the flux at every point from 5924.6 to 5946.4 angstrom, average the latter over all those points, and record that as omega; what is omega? 3.48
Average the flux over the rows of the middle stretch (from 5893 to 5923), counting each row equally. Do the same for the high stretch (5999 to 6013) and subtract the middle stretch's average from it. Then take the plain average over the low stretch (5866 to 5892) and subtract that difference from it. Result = 30.2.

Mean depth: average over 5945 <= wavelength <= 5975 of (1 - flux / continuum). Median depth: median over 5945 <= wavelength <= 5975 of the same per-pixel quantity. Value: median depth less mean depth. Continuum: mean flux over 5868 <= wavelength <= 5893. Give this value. 0.003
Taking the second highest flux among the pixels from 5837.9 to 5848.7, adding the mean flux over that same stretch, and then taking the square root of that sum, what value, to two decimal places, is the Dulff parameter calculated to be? 8.17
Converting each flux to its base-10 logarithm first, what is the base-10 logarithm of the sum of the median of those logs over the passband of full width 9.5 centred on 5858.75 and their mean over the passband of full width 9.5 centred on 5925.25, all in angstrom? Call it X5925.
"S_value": 0.4751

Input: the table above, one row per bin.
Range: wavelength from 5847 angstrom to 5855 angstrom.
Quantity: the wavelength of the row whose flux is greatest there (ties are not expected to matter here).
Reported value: 5847.99 angstrom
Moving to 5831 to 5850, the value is 5831.86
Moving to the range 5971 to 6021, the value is 6020.15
